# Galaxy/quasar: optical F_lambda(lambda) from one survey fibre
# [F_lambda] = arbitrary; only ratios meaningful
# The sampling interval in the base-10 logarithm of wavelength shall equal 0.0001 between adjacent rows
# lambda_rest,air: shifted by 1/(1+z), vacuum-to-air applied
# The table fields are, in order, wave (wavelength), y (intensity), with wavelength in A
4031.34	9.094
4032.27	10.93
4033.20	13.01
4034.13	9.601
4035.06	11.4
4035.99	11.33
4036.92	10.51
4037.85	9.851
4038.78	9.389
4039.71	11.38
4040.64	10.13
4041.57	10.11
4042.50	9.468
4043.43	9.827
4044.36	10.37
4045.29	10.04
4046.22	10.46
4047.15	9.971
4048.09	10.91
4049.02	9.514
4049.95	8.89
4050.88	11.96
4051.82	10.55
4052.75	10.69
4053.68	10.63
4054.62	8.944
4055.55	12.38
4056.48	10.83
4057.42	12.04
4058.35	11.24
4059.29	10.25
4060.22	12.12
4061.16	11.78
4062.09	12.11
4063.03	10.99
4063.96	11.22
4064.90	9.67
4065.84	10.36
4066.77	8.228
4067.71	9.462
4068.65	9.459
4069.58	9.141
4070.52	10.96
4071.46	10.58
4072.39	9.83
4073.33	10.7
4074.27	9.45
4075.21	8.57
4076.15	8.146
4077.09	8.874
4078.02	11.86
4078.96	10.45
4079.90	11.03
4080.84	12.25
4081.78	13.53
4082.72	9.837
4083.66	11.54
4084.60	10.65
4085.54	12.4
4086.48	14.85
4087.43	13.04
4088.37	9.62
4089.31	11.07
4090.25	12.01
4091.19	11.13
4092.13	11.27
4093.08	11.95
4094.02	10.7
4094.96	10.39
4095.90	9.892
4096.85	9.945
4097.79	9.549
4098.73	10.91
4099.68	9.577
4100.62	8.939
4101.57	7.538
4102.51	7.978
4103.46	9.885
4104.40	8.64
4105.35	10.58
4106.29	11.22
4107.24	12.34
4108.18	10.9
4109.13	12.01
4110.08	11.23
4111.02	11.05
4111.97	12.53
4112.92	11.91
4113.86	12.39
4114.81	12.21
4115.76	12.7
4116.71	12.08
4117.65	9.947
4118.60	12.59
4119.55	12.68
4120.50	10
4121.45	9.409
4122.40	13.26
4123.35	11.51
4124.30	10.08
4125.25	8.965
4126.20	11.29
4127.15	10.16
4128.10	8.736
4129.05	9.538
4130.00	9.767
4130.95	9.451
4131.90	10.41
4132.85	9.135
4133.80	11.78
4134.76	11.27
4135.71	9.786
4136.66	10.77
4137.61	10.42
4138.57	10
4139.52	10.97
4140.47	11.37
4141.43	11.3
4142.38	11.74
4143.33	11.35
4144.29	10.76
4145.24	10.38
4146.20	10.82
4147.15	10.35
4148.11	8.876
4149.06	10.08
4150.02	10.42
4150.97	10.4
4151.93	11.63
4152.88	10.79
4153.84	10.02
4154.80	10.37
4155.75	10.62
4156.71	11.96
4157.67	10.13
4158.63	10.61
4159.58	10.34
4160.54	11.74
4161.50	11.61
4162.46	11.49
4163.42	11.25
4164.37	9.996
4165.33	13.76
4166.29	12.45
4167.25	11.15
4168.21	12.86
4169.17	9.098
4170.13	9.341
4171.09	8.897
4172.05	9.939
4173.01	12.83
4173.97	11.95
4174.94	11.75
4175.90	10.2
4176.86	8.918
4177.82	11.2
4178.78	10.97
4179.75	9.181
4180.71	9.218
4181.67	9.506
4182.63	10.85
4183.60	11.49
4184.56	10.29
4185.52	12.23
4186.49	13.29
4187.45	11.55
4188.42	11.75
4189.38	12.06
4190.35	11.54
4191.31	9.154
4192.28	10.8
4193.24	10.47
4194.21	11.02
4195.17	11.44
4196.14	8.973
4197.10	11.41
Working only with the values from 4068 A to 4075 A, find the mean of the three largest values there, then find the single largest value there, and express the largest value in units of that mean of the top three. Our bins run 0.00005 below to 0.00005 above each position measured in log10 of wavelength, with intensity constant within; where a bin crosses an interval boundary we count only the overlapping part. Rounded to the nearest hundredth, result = 1.02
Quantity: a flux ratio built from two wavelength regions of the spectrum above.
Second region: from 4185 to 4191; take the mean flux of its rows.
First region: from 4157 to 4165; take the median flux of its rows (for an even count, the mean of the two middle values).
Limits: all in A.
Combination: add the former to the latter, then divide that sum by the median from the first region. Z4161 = 2.10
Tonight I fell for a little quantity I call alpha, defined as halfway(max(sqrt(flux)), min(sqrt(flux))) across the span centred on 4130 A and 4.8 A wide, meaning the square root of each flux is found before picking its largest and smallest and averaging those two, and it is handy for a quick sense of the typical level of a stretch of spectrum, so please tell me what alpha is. 3.09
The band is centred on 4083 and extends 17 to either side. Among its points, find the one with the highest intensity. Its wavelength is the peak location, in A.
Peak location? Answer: 4086.48 A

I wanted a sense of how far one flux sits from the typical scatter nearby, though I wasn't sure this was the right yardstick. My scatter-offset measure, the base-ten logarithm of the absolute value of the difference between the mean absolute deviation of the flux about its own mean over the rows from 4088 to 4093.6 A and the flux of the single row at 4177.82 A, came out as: 1.03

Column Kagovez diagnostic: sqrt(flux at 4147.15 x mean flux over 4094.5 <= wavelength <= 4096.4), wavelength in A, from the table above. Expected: 10.2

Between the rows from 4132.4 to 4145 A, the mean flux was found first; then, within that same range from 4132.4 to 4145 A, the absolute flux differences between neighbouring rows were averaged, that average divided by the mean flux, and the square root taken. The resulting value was 0.267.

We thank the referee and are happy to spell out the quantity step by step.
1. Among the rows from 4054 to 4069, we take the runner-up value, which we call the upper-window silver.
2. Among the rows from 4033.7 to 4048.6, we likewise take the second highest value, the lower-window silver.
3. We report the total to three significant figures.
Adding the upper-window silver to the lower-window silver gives 23.5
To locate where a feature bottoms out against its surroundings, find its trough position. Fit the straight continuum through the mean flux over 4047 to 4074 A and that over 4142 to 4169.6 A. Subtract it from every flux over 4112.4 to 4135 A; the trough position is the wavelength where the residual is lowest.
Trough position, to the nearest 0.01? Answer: 4128.10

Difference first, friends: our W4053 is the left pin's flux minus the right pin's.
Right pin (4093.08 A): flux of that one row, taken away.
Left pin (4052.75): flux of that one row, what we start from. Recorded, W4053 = -1.3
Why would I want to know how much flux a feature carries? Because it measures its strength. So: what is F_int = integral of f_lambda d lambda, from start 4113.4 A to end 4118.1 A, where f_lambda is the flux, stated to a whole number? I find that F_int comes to 56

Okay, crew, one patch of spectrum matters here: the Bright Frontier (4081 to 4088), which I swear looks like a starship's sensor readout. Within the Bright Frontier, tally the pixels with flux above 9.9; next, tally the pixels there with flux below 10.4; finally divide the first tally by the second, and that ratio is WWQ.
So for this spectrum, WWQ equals 6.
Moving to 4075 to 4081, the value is 1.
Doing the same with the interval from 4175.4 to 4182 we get 1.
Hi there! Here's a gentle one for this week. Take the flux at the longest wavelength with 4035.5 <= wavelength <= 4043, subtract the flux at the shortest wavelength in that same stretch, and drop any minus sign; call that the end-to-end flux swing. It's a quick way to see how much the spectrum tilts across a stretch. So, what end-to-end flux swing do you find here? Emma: 1.9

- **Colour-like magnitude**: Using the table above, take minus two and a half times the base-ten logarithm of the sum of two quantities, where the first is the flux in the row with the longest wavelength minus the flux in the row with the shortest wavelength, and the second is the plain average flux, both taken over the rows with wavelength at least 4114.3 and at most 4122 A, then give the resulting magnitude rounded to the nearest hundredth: -2.34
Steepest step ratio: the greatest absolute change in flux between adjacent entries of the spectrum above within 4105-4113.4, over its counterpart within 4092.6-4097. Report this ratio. 1.2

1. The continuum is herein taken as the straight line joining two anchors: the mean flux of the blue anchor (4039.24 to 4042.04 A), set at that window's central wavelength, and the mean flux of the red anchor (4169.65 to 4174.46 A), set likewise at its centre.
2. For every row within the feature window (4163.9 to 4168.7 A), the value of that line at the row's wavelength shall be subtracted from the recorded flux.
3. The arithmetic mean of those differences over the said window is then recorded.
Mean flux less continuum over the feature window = 1.5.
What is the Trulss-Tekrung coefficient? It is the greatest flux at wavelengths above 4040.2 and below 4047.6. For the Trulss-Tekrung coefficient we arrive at 10.46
